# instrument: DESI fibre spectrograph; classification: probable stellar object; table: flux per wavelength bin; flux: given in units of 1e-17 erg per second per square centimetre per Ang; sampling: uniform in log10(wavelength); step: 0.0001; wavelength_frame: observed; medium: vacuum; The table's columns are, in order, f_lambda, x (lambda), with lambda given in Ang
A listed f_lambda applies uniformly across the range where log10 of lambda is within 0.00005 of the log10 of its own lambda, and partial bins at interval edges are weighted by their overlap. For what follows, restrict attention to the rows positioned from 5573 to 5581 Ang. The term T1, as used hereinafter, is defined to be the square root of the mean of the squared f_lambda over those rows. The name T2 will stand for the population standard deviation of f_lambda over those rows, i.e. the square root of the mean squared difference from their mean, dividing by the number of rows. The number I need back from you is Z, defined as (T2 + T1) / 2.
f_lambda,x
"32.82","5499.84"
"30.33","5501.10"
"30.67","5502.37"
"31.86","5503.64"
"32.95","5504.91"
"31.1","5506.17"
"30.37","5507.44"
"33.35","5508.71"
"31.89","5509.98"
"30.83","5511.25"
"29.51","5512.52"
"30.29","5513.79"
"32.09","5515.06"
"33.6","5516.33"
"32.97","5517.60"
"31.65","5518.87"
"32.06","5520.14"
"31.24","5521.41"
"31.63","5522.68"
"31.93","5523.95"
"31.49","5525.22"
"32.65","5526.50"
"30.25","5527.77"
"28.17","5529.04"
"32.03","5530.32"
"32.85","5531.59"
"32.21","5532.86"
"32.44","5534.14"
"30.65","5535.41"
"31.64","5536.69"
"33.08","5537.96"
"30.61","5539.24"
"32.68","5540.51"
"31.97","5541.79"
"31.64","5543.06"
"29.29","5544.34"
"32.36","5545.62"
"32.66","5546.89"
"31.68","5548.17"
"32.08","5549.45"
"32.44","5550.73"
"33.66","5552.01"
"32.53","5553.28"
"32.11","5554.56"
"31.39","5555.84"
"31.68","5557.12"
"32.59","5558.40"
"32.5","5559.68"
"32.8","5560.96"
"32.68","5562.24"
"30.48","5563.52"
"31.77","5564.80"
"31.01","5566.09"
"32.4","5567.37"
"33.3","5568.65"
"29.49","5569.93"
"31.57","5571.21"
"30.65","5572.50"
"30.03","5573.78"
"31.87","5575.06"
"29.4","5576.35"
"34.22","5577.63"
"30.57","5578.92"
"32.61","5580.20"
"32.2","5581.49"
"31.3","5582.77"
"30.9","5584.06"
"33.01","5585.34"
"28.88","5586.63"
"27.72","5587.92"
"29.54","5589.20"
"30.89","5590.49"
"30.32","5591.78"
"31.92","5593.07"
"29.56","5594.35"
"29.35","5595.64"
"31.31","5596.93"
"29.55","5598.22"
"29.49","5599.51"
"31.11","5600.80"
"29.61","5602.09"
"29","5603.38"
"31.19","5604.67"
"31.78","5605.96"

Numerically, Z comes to 16.6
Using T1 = 31.5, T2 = 1.64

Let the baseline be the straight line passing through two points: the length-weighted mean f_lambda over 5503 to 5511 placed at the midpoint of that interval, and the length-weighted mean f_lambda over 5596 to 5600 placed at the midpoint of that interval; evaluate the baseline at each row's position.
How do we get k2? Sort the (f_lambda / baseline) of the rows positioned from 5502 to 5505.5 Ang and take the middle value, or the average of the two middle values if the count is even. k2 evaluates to 1.00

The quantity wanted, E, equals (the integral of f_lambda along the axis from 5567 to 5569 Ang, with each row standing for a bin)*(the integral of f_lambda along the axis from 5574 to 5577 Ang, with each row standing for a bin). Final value 6033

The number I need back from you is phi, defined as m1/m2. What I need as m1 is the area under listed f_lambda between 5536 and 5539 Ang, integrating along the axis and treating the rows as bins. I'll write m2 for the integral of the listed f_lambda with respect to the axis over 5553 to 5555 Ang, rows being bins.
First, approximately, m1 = 96.1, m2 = 65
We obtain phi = 1.5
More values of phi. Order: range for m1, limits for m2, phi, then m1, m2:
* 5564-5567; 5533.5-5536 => 1.2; 94.1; 79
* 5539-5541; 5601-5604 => 0.7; 63.7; 89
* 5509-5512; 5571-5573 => 1.5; 94.4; 62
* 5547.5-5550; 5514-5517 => 0.8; 79.5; 97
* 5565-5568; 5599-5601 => 1.6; 94.9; 60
